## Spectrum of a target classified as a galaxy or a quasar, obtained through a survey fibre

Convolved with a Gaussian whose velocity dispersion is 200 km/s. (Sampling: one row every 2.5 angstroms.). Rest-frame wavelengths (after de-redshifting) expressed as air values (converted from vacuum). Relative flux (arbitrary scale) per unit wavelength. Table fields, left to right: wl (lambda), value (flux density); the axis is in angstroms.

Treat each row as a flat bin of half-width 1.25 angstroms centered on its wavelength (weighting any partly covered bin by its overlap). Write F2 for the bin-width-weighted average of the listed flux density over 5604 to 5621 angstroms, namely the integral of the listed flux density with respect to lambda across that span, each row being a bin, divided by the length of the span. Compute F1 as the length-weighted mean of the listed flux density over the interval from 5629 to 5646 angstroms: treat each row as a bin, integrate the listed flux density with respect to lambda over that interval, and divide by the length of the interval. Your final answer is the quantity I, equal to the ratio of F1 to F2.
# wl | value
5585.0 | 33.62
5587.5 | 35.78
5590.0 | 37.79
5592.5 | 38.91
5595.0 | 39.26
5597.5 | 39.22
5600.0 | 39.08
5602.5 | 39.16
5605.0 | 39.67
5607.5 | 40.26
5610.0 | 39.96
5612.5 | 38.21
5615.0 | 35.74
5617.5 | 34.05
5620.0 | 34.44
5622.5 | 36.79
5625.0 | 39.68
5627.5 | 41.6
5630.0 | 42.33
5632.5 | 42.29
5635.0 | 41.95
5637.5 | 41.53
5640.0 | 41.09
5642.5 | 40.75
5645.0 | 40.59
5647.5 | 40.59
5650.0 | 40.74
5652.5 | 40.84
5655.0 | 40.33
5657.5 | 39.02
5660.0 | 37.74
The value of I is 1.11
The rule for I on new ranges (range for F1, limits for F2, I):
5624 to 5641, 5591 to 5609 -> 1.06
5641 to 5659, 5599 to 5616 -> 1.04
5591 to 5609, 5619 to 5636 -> 0.99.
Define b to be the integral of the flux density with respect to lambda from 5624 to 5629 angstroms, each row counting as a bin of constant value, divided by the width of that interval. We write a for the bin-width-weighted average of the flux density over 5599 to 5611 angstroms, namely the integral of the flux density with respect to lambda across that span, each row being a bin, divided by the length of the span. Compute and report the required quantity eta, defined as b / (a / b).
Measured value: 42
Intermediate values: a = 39.6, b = 40.8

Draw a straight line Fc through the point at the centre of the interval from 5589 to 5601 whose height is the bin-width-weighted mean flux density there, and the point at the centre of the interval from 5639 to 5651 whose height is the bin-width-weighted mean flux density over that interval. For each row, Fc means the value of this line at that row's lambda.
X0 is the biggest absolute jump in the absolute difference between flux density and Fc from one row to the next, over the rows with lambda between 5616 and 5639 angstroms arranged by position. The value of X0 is 2.80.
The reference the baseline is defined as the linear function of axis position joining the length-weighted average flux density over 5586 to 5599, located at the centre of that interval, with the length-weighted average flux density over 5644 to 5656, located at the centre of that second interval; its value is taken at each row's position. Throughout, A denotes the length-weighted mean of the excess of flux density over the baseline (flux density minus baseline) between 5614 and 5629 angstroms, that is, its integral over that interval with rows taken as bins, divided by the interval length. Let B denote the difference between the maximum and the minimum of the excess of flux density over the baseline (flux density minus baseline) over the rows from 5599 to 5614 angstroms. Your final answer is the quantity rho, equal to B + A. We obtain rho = 0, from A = -2.2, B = 2.3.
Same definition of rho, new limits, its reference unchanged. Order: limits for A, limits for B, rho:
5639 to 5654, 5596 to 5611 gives 1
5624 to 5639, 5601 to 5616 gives 7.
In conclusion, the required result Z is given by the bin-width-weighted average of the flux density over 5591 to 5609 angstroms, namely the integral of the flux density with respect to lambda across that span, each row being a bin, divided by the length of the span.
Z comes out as 39.4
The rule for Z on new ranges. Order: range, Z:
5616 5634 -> 38.7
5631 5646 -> 41.4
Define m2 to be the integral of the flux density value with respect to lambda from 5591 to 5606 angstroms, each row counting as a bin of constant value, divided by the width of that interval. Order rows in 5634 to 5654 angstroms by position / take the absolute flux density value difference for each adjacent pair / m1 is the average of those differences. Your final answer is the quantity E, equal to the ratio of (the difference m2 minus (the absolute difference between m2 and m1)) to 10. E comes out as 0.023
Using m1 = 0.23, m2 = 39.2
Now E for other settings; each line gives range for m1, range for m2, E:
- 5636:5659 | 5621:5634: 0.038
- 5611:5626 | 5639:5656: 0.196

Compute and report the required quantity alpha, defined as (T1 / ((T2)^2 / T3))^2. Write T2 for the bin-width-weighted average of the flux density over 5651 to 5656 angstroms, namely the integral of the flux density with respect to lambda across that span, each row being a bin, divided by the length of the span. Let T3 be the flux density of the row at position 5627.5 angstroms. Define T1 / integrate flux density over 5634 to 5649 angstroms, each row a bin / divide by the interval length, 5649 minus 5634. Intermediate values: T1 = 41.1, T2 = 40.6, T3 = 41.6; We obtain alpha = 1.07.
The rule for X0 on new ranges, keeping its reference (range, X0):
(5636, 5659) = 1.40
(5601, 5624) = 2.56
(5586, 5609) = 1.92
